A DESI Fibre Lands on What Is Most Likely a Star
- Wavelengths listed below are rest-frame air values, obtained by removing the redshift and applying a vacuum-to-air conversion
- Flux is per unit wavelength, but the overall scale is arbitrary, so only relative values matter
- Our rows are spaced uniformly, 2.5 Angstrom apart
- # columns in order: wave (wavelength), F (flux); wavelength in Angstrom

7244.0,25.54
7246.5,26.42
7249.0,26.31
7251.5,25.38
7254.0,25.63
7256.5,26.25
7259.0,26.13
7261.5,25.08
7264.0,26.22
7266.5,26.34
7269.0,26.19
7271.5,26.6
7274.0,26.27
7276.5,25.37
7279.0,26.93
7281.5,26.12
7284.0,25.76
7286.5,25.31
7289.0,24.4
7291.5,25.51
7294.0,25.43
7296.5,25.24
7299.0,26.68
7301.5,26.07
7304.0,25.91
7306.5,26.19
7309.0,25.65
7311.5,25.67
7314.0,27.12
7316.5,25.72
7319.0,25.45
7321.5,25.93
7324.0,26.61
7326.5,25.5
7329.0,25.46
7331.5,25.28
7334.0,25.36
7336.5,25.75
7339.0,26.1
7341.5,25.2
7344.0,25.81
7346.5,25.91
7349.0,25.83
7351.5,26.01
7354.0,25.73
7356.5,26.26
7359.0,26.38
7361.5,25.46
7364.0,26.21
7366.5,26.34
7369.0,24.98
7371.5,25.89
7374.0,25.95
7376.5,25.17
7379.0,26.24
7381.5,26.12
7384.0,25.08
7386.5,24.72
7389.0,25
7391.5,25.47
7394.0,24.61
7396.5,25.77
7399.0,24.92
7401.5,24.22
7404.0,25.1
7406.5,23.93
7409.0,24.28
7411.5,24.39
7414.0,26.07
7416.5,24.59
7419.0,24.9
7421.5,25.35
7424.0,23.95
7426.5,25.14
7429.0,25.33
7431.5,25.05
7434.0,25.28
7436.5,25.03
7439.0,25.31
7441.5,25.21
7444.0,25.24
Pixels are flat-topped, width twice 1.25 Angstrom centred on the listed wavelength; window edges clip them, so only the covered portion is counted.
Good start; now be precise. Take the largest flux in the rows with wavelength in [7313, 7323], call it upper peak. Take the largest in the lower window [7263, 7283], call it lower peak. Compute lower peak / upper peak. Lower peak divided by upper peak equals 0.993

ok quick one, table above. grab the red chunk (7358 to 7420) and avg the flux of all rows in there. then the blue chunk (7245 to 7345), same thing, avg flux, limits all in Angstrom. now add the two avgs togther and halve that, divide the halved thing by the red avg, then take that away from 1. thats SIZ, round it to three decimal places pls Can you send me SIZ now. -0.012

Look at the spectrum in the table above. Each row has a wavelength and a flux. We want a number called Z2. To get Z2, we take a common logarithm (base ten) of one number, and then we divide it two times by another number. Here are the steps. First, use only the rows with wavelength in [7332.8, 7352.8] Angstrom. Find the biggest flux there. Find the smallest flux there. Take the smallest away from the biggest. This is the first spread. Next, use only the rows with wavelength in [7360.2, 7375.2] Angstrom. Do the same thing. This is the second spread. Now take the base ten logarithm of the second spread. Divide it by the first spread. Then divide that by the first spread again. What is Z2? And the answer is 0.16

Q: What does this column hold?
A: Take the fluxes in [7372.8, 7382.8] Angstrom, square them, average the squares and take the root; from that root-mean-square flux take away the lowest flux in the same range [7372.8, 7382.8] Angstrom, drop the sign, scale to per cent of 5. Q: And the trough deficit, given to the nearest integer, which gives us 14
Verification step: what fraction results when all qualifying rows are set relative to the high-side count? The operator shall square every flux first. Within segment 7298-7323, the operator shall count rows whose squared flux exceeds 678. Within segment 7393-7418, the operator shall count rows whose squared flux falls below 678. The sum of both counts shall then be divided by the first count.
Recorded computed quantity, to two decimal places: 3.25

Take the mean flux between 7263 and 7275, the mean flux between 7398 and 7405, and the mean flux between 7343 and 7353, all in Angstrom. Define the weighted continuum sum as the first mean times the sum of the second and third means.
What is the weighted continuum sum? 1333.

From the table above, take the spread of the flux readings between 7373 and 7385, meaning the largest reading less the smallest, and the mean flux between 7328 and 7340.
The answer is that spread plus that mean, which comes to 26.7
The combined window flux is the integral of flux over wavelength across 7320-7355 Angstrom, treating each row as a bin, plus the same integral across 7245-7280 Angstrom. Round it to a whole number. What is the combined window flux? 1814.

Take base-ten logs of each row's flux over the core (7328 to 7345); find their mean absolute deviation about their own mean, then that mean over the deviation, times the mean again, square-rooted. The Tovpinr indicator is 21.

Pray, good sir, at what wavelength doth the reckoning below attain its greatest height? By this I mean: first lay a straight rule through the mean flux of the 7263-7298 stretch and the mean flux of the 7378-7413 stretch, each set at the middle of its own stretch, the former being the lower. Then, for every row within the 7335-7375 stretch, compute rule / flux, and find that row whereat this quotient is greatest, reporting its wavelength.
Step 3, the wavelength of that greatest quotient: 7369.0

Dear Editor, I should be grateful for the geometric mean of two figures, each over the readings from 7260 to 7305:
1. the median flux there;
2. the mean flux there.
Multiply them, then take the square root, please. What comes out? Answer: 25.9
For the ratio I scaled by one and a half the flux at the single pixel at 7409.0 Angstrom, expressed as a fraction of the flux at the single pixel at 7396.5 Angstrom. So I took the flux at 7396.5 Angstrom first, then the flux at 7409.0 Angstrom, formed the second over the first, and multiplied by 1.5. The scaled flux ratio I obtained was 1.41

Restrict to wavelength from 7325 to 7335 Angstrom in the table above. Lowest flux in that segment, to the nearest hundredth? 25.28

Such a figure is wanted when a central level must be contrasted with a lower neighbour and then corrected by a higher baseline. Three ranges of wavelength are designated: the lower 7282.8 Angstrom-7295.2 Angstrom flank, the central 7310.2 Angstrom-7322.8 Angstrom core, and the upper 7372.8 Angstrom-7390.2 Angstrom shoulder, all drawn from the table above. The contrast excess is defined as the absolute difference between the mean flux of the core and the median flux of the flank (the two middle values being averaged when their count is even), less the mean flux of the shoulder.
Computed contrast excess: -24.9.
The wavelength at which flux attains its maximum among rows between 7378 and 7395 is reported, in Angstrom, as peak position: 7379.0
